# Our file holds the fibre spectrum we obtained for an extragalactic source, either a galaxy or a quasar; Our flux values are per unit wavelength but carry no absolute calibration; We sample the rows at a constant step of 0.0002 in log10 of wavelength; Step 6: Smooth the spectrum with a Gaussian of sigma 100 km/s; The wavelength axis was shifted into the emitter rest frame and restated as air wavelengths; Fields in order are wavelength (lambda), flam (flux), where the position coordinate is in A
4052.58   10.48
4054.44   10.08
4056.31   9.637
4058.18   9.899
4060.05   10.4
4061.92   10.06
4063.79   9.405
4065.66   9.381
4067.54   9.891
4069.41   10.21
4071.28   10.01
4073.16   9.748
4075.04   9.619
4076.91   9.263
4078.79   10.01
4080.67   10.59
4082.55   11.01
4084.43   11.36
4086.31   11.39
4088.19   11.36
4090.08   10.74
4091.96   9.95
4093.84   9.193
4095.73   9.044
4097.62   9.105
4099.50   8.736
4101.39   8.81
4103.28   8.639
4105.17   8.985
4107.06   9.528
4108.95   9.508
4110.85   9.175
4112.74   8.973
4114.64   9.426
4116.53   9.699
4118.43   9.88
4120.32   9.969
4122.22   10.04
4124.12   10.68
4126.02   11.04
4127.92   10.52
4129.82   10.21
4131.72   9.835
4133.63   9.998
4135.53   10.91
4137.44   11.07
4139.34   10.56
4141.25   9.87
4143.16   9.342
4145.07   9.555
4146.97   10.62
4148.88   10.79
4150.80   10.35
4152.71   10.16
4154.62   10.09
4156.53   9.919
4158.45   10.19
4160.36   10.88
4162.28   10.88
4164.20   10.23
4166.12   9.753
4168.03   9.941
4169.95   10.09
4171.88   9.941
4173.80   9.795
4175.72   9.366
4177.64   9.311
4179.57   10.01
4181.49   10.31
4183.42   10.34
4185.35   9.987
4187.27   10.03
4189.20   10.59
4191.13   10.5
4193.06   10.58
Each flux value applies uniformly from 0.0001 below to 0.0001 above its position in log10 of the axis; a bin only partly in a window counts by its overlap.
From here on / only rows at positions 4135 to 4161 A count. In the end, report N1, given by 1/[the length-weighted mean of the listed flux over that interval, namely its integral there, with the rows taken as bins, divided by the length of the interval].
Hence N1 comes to 0.097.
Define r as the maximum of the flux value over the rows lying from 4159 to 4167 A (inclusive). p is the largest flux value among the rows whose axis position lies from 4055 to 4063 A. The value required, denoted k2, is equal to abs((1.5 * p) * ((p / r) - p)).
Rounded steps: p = 10.4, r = 10.88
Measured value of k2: 147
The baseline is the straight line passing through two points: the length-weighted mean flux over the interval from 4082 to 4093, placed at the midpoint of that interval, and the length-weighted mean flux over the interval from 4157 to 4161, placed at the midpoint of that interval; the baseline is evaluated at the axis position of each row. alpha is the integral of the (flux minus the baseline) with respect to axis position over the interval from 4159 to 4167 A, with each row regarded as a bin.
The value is 0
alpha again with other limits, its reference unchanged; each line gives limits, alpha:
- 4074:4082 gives -9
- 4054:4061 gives -8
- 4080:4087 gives 1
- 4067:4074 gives -8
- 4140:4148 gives -5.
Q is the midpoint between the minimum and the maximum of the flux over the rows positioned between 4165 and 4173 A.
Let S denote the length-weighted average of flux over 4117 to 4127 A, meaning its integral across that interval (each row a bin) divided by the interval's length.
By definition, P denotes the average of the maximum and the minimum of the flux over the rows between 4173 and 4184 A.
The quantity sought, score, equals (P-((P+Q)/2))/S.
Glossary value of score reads -0.005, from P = 9.8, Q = 9.9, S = 10.29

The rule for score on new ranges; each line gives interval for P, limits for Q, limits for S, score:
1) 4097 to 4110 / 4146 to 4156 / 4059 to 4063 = -0.067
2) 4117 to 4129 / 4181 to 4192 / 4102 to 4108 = 0.009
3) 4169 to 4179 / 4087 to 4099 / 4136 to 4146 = -0.025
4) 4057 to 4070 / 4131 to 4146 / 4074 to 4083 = -0.016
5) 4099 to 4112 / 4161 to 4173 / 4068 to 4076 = -0.062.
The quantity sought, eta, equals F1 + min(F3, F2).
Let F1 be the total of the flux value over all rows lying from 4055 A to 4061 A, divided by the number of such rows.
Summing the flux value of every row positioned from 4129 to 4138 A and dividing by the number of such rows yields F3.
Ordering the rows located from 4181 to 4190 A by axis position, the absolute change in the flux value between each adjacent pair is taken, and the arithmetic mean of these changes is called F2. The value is 10.23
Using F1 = 10.0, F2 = 0.25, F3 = 10.4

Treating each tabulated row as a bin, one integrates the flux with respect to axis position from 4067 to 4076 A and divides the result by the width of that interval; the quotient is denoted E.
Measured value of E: 9.9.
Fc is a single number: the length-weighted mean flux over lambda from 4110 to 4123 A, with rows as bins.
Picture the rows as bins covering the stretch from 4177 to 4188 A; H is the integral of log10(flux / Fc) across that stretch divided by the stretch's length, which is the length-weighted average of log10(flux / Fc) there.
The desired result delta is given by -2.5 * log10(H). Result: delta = 4.3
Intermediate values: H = 0.02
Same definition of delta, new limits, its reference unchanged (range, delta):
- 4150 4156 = 4.0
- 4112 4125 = 5.1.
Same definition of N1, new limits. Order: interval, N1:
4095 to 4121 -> 0.108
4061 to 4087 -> 0.099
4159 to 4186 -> 0.099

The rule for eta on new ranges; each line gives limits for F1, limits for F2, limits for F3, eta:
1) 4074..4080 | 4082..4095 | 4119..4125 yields 10.06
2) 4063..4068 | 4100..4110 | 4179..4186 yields 9.83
